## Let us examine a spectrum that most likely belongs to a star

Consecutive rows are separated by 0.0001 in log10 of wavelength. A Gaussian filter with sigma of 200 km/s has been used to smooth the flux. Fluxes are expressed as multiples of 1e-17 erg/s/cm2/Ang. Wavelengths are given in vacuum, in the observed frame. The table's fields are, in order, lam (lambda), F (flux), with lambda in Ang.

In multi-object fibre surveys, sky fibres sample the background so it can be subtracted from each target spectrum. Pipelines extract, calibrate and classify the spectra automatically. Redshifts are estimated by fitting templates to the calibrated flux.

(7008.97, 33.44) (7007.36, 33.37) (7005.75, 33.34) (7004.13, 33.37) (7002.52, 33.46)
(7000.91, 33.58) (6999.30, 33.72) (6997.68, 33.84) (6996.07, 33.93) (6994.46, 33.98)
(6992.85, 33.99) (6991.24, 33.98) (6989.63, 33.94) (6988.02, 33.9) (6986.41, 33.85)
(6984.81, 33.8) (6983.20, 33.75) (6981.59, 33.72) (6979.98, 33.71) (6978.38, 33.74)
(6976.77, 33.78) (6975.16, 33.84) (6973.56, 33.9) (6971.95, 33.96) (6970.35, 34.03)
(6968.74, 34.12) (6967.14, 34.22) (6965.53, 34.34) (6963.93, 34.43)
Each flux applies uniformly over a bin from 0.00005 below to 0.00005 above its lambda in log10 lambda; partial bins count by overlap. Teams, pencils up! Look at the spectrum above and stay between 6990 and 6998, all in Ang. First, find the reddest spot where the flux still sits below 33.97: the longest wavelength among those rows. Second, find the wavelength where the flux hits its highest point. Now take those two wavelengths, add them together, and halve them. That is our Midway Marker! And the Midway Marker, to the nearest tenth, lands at 6995.3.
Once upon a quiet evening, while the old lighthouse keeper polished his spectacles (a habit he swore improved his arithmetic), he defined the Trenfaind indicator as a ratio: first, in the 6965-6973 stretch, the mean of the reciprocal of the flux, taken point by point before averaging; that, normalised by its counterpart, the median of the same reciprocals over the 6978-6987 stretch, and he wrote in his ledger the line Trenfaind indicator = 0.99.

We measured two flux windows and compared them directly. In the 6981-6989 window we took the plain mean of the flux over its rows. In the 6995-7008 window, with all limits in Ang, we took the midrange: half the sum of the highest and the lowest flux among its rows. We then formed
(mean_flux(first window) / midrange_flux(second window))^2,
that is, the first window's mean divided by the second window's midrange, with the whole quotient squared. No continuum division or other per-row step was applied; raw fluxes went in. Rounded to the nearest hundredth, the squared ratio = 1.01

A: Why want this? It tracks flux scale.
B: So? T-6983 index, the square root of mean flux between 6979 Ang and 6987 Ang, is 5.81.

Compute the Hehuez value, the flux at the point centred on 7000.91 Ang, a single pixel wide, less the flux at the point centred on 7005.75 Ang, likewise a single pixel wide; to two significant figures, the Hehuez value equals 0.24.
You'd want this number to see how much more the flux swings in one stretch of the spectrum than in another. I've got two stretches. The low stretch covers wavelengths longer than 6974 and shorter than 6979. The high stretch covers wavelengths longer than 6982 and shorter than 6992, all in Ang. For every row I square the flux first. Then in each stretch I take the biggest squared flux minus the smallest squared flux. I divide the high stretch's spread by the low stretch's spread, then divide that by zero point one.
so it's 23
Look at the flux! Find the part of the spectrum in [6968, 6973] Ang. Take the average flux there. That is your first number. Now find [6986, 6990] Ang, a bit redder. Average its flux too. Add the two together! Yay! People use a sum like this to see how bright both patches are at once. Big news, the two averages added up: 67.9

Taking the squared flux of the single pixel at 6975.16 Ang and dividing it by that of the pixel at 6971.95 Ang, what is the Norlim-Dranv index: 0.993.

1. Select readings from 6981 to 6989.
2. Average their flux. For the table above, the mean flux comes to 33.8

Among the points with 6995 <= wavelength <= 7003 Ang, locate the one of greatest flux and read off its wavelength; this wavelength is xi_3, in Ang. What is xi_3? 6996.07 Ang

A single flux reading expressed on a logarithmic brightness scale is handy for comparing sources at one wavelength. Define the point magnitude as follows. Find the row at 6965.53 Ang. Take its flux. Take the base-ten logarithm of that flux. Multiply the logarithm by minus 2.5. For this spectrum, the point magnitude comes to -3.84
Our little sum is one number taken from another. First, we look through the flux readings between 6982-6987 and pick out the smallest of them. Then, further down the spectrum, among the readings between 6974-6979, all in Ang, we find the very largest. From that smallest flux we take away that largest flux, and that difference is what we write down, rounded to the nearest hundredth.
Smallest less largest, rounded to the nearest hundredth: -0.09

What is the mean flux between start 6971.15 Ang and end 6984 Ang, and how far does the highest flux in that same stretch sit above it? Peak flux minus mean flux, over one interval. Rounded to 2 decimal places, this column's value 0.16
